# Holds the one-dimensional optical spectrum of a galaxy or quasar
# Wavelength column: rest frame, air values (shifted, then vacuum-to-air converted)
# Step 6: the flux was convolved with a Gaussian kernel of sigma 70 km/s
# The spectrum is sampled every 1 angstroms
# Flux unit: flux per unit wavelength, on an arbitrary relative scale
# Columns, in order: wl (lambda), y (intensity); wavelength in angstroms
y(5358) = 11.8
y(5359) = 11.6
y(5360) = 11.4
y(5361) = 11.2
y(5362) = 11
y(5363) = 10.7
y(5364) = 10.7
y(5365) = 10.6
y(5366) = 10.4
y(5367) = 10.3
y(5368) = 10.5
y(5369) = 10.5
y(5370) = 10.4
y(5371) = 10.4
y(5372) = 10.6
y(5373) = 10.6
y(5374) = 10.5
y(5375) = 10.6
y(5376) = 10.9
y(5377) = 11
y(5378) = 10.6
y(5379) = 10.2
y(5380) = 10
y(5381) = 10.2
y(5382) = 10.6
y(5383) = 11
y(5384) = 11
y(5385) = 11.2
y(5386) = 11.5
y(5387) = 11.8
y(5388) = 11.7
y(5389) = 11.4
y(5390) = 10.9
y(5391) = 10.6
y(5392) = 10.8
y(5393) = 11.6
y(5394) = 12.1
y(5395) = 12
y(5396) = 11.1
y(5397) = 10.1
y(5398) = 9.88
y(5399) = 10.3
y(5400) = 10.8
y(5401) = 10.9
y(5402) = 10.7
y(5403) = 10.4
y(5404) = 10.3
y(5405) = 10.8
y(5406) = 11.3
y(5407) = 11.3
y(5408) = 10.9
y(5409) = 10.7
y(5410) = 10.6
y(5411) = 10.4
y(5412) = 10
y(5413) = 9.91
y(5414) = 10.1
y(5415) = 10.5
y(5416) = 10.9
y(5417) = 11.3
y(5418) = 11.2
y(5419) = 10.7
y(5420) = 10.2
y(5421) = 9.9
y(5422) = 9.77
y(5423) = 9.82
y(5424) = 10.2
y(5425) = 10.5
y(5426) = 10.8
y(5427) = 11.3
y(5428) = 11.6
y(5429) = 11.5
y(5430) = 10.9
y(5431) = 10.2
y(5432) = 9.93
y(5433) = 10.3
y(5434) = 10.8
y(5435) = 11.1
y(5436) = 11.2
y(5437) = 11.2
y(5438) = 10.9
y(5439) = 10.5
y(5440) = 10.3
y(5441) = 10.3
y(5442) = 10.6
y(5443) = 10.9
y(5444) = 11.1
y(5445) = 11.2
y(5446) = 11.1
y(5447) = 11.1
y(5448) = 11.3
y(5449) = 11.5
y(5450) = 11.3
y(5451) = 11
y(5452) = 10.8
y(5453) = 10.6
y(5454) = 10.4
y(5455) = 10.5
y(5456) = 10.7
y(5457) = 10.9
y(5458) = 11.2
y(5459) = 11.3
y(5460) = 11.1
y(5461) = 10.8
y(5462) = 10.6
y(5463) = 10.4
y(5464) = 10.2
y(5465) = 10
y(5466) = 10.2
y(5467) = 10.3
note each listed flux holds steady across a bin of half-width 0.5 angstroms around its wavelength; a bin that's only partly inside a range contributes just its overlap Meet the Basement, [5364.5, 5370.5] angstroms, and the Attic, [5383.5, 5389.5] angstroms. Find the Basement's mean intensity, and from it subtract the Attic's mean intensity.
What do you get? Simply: -1.0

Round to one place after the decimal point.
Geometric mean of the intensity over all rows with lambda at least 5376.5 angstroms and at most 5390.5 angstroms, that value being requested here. 10.9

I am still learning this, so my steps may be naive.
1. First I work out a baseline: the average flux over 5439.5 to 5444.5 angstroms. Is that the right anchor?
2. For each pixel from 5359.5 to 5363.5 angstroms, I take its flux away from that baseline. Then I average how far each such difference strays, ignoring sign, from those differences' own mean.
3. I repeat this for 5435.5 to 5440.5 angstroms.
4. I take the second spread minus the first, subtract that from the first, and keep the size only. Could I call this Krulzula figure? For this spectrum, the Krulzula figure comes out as 0.11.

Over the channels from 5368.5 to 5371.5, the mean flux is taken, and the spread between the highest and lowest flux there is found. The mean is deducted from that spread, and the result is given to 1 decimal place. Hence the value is -10.3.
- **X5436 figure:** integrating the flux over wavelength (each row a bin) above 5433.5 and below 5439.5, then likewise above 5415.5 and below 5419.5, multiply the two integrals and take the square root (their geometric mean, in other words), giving 54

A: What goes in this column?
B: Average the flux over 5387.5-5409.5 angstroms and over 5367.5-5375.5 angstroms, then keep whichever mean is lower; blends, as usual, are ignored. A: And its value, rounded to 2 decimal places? 10.51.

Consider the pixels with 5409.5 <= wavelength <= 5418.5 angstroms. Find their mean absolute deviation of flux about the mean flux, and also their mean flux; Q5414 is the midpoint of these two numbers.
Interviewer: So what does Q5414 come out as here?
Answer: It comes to 5.47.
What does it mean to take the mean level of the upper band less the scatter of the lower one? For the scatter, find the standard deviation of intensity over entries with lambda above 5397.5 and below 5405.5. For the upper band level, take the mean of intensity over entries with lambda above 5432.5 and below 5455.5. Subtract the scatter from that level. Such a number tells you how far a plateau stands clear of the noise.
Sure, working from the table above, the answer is 10.5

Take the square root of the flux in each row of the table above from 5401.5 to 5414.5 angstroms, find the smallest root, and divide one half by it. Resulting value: 0.159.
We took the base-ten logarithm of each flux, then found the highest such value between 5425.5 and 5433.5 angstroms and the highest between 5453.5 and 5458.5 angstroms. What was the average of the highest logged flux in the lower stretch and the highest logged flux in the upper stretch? 1.06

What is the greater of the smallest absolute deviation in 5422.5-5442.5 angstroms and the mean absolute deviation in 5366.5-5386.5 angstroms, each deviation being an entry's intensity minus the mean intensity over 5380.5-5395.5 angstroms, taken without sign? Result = 0.62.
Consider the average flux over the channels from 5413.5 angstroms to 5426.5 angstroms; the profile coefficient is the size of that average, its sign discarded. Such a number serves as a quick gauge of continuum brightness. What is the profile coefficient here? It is 10.5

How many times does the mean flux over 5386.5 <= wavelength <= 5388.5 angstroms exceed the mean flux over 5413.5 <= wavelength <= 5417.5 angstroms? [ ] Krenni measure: 1.098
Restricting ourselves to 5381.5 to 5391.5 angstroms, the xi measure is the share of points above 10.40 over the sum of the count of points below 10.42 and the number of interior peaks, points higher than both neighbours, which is 1.00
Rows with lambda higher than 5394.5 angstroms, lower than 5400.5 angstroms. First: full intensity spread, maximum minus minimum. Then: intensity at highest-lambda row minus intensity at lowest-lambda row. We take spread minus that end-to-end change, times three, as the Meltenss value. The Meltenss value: 10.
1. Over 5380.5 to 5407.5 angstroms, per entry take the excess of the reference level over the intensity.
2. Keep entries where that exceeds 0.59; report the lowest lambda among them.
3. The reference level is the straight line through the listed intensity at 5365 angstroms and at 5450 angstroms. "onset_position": 5397 angstroms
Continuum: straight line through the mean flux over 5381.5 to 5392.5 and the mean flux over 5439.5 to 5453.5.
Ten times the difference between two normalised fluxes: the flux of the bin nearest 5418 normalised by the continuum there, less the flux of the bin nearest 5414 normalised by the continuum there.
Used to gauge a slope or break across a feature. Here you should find 1.0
